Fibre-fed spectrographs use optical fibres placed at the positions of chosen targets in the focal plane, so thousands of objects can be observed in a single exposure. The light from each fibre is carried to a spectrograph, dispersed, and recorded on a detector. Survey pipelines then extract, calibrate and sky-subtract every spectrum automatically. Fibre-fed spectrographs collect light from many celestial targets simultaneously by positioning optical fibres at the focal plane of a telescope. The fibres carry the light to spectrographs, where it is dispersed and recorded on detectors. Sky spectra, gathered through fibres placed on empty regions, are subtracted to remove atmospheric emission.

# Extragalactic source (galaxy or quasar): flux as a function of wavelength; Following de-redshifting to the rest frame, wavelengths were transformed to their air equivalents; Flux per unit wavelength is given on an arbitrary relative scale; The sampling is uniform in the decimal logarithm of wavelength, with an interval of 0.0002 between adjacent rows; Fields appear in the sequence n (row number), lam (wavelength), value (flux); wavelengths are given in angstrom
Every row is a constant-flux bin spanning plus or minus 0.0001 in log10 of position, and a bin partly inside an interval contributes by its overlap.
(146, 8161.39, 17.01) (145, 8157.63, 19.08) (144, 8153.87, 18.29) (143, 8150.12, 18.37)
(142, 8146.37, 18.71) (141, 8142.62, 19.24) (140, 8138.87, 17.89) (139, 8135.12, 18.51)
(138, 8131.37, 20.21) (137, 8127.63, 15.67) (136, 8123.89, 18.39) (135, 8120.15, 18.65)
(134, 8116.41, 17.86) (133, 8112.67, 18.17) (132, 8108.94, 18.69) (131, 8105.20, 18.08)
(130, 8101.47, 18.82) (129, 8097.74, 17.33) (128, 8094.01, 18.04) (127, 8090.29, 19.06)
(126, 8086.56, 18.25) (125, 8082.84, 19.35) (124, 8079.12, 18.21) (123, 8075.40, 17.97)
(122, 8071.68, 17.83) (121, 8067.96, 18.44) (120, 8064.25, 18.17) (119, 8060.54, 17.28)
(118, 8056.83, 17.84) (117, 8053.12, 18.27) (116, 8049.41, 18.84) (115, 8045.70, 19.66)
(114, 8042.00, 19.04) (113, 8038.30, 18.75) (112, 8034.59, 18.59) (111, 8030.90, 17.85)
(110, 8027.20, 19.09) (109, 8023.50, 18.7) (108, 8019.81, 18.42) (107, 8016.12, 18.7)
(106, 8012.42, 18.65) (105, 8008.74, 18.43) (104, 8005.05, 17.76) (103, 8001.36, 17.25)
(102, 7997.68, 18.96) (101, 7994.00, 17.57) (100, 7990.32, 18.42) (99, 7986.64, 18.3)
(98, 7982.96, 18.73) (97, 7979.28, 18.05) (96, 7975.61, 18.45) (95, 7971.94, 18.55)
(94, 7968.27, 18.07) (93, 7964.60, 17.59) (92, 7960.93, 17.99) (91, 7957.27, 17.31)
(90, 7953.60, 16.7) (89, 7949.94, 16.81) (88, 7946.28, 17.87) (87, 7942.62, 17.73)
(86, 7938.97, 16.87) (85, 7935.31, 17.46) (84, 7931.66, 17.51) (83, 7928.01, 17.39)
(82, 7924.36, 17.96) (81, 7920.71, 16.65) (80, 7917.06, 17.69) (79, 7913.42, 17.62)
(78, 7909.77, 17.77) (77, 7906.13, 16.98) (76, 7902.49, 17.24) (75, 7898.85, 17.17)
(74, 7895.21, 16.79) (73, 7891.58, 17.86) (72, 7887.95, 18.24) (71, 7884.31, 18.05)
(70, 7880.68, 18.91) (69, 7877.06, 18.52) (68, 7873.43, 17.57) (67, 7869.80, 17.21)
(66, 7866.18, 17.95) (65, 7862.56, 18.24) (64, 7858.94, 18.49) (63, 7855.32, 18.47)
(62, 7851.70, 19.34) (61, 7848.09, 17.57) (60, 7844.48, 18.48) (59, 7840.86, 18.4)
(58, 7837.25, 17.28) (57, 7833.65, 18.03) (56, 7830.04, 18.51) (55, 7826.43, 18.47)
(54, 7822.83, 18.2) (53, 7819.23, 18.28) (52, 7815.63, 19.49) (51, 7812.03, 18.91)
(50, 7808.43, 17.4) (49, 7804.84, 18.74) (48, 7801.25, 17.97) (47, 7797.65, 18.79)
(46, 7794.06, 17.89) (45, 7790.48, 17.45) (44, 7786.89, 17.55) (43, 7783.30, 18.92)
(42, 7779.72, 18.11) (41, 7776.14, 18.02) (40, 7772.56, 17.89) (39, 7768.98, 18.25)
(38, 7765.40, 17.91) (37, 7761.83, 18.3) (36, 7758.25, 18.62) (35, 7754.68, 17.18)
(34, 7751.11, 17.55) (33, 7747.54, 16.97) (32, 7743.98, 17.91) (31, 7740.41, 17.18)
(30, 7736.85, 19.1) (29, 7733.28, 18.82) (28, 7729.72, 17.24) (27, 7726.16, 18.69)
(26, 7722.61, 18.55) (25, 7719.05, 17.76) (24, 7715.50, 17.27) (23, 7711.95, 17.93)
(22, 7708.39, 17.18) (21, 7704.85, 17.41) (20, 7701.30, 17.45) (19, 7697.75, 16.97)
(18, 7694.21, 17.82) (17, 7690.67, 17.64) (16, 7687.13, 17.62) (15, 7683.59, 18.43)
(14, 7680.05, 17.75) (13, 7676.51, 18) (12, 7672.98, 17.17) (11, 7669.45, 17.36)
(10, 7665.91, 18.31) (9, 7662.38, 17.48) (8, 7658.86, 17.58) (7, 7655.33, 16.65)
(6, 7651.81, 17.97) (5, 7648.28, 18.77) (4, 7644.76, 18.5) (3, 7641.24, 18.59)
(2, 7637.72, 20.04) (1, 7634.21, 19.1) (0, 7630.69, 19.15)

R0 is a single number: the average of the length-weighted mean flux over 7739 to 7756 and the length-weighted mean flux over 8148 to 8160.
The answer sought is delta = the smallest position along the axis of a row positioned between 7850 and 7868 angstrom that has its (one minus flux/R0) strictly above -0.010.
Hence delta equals 7866.18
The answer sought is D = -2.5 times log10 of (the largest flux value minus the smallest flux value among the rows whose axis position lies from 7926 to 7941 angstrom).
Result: 0.48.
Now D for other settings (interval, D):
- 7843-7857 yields -0.62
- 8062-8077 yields 0.54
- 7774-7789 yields -0.34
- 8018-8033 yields -0.23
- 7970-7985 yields 0.42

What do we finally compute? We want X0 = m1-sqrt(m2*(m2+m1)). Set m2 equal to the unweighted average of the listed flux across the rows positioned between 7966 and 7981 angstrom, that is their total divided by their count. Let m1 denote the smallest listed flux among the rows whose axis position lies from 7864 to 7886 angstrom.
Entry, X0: -8.3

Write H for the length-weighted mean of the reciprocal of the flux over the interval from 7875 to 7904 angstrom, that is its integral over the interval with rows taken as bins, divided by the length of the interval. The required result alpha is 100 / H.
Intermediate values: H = 0.0561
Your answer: 1782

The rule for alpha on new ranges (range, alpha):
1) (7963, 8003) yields 1817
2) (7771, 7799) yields 1805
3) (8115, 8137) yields 1812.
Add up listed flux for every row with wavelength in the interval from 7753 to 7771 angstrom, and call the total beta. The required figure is 90.3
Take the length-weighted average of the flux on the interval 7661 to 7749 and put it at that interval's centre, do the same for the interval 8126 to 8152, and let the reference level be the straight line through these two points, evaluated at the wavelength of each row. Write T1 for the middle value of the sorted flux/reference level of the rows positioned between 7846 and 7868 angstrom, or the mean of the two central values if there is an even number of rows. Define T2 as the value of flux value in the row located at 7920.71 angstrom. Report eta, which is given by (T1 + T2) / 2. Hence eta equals 8.8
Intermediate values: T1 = 1.02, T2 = 16.65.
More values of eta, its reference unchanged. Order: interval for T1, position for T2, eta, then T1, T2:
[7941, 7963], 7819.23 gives 9.6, 0.97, 18.28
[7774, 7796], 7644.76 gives 9.8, 1.00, 18.5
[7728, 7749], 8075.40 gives 9.5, 0.99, 17.97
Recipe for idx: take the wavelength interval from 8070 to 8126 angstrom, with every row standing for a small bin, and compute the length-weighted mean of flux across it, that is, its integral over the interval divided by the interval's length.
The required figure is 18.3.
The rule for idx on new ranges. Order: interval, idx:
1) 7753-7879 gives 18.2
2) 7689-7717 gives 17.5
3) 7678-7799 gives 17.9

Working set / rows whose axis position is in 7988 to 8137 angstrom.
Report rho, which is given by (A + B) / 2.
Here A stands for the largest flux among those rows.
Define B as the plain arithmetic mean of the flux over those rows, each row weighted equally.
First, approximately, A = 20.21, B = 18.3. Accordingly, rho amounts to 19.3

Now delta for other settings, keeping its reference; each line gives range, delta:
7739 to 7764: 7740.41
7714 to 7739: 7715.50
